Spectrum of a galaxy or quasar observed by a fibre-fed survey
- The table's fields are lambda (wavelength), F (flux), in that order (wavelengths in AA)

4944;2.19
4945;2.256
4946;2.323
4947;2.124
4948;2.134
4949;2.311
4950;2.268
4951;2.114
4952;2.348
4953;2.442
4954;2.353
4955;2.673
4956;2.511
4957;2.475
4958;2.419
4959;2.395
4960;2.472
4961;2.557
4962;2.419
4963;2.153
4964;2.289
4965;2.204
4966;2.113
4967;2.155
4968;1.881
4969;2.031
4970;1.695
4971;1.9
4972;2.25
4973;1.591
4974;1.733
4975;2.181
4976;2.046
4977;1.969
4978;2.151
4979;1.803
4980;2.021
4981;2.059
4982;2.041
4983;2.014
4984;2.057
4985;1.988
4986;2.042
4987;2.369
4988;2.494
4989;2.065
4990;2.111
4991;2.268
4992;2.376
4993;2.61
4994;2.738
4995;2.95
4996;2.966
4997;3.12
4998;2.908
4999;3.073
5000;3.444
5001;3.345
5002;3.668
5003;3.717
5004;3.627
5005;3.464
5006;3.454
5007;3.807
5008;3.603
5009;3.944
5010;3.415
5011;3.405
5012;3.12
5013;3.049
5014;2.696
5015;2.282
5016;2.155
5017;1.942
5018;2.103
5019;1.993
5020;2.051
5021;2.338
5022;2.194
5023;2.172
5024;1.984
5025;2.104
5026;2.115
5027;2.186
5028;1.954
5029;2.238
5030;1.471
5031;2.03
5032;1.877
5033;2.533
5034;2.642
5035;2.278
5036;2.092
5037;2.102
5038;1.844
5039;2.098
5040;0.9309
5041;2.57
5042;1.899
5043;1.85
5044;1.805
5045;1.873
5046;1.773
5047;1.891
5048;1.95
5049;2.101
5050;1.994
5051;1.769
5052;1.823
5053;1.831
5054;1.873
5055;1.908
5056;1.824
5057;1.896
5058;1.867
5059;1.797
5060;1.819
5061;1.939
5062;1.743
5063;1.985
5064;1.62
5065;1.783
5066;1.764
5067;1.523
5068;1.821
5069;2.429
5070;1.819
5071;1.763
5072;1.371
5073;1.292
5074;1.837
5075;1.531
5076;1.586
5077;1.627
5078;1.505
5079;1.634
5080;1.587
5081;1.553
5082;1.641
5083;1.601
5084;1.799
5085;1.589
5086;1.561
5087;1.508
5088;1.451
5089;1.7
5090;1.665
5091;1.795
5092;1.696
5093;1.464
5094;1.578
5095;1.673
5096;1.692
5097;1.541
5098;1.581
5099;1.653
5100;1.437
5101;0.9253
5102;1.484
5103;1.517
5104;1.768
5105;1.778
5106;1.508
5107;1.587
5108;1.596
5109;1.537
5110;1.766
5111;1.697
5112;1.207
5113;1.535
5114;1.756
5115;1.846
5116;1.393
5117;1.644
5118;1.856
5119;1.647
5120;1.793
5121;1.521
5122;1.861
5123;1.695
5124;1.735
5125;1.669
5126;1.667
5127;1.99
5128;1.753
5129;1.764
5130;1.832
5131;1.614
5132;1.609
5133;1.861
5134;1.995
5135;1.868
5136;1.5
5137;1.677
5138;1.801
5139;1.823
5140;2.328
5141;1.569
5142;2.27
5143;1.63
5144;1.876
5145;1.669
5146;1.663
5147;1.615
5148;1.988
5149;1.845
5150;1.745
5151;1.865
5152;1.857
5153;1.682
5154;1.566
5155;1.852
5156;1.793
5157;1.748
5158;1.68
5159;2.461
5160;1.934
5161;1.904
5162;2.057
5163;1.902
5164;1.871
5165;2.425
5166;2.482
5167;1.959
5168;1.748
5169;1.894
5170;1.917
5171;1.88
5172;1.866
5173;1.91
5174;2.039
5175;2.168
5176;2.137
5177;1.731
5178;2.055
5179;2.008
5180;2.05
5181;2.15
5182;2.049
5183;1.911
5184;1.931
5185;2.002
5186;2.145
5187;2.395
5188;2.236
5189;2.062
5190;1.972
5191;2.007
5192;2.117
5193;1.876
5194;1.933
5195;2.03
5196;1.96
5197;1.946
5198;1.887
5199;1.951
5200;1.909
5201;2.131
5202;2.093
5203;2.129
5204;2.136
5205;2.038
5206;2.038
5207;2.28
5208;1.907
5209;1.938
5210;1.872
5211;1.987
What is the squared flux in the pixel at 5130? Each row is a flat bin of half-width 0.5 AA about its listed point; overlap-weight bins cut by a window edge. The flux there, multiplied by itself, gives 3.4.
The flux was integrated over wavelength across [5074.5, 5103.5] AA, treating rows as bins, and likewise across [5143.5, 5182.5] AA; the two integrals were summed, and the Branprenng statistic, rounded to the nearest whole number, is 121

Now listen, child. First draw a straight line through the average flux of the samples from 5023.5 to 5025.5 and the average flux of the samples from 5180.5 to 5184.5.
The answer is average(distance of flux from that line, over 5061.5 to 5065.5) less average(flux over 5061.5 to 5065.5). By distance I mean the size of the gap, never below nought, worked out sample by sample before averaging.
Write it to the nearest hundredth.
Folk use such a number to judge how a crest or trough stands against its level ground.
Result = -1.53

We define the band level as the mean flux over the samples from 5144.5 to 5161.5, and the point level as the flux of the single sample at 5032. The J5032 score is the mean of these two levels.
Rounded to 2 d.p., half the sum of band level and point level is 1.85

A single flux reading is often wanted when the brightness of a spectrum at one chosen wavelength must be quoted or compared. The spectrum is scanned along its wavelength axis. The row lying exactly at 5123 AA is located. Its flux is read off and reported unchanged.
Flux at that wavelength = 1.695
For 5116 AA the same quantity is 1.393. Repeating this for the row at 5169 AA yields 1.894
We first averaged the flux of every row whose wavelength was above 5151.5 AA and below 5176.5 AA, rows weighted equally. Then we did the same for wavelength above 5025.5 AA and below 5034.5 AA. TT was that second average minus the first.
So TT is 0.17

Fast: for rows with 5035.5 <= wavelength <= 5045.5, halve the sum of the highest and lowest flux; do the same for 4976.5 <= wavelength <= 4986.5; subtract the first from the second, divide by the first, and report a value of 0.13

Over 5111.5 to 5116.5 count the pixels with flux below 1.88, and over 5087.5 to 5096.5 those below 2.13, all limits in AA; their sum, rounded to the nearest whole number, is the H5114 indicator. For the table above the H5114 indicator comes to 14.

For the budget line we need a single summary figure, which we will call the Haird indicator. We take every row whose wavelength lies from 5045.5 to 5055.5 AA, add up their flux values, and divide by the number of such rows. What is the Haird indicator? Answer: 1.89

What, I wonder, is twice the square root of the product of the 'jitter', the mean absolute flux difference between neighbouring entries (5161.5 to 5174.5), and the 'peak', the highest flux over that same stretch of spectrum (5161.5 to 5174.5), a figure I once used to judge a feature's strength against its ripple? 1.26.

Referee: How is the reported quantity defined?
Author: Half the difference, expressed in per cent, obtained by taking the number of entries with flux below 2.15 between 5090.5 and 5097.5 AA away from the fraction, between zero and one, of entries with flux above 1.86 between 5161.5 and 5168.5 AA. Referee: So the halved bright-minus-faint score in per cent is -307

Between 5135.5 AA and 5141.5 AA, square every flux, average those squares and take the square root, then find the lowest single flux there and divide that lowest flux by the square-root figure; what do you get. 0.83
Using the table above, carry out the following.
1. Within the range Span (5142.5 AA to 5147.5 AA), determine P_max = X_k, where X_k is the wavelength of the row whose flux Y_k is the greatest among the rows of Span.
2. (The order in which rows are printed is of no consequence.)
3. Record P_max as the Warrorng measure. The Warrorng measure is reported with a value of 5144 AA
